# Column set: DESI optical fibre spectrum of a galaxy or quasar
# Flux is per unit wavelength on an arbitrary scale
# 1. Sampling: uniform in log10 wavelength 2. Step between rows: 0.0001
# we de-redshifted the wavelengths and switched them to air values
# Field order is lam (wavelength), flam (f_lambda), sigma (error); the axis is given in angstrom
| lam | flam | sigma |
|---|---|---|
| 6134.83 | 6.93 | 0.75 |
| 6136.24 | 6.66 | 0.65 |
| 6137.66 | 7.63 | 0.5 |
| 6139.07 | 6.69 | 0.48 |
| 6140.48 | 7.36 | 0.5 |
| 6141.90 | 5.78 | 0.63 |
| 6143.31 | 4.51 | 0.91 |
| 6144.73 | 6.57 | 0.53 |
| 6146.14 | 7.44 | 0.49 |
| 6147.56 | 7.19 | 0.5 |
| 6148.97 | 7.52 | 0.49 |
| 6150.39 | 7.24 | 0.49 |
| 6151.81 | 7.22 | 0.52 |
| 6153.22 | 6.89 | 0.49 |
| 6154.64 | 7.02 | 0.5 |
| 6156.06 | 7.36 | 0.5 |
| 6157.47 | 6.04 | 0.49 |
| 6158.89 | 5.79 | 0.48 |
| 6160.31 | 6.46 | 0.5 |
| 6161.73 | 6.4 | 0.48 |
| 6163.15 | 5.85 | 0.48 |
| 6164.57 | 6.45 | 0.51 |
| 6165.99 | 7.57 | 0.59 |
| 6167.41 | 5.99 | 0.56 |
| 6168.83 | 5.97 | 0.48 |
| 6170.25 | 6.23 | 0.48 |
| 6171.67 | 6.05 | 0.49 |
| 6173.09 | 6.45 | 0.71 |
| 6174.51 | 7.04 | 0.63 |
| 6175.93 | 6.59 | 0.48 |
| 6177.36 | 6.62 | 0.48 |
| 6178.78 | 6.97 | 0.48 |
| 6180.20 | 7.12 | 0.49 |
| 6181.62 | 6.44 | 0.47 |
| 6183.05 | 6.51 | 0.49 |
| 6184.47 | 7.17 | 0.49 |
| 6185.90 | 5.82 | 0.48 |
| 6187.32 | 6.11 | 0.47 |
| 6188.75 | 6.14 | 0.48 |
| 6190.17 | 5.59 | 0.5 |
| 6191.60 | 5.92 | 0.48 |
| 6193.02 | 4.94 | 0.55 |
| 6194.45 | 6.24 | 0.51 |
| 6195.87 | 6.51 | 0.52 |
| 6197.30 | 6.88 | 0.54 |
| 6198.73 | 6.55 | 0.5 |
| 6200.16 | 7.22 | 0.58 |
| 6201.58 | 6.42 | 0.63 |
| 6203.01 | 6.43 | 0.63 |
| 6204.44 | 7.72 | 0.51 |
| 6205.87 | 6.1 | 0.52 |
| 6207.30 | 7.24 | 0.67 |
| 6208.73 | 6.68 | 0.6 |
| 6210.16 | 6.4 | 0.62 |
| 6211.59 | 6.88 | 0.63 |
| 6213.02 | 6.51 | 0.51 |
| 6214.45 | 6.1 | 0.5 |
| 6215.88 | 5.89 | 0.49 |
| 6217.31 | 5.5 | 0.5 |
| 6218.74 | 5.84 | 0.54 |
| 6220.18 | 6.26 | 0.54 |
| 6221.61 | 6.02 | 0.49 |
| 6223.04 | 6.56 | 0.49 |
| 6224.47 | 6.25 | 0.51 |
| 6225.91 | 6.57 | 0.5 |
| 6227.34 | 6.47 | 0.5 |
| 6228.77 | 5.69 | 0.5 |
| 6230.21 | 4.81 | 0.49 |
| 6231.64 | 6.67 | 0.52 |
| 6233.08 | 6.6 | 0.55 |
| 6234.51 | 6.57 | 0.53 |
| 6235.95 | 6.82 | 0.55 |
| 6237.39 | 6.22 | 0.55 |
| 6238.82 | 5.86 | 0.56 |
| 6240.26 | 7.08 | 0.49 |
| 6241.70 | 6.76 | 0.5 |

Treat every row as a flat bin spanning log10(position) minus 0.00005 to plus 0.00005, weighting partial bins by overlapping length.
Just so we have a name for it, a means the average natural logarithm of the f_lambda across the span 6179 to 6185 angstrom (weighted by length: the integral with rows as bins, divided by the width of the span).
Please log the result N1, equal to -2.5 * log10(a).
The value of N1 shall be -0.708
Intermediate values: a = 1.92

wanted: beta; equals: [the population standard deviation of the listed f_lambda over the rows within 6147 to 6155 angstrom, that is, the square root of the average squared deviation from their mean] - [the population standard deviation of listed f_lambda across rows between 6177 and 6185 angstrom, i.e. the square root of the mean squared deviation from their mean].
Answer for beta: -0.10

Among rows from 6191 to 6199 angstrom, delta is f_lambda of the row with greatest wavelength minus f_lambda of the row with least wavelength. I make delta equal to 0.63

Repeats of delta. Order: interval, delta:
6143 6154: 2.38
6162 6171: 0.38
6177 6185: 0.55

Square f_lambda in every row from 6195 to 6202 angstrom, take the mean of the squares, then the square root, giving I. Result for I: 6.7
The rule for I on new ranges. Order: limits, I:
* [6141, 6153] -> 6.8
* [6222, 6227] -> 6.5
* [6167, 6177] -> 6.3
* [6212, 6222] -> 6.0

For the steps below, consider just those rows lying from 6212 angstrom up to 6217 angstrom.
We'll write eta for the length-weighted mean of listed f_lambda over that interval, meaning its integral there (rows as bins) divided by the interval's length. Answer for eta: 6.16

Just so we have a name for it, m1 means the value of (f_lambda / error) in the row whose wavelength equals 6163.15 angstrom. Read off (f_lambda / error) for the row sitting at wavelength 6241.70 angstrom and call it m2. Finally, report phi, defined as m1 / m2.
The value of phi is 0.90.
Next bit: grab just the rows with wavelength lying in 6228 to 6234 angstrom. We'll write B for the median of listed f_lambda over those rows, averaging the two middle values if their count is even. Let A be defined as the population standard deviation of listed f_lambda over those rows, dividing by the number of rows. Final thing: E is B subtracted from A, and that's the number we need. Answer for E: -5.4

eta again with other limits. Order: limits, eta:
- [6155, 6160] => 6.45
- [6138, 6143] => 6.53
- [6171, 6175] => 6.49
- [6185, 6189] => 6.05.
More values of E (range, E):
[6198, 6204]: -6.2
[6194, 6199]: -6.3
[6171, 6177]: -6.2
